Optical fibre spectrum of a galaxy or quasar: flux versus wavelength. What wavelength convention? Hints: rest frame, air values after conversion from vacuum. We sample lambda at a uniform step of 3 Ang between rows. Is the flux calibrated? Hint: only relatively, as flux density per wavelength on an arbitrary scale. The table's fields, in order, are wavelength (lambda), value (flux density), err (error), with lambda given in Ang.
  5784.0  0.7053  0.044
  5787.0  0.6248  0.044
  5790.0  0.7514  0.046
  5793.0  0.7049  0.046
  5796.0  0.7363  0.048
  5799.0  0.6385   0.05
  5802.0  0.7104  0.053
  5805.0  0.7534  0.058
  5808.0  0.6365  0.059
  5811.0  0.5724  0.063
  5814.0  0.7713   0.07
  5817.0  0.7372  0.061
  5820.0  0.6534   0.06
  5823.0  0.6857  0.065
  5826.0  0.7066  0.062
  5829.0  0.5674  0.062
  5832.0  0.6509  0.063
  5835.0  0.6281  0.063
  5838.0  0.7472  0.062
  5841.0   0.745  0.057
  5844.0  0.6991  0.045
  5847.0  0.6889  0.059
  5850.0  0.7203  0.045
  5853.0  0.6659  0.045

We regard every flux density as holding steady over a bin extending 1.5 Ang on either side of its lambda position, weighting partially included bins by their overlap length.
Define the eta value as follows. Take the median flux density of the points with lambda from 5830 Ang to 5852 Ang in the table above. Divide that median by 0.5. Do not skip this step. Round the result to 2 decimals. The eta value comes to 1.40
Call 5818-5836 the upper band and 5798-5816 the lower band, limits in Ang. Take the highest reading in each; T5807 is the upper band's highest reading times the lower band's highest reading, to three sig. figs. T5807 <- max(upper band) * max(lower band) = 0.545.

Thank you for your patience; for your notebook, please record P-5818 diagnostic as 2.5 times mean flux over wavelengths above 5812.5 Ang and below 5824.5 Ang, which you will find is 1.78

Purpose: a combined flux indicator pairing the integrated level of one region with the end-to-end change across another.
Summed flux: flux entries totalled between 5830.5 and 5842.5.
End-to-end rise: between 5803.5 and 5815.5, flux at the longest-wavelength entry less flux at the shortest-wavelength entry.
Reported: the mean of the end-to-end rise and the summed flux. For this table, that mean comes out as 1.39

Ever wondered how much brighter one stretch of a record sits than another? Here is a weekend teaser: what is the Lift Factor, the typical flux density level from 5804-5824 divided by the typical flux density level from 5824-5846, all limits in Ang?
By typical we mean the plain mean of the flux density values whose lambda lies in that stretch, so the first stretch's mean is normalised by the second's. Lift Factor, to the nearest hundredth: 1.01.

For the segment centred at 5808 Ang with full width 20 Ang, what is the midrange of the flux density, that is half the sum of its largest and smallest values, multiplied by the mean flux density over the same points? 0.463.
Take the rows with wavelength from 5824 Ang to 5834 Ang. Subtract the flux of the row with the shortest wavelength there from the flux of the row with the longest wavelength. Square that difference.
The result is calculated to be 0.0031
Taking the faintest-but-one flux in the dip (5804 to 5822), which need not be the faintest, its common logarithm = -0.196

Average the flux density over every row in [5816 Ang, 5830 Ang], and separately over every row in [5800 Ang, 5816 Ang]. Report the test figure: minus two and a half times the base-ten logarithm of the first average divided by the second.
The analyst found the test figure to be 0.03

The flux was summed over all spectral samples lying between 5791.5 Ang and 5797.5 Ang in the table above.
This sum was 1.4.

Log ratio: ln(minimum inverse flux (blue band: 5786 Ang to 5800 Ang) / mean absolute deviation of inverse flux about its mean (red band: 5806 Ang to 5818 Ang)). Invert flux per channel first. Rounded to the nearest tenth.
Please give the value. 2.1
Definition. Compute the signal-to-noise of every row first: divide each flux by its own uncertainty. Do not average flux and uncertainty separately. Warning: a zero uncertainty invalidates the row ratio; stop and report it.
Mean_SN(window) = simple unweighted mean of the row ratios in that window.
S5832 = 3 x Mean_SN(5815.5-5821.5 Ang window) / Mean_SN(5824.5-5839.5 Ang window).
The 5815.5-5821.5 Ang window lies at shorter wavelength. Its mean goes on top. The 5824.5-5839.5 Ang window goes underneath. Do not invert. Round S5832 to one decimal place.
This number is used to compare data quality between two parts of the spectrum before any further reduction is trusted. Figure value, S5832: 3.3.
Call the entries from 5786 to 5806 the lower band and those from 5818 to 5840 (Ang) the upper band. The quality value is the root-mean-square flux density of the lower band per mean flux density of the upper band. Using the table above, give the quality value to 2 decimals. 1.06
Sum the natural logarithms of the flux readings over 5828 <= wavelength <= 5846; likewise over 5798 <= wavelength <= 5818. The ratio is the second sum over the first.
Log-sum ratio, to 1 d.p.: 1.1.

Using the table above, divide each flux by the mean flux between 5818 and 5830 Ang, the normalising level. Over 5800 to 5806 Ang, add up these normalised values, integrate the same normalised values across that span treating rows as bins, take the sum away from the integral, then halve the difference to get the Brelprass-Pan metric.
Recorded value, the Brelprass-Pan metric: 2.2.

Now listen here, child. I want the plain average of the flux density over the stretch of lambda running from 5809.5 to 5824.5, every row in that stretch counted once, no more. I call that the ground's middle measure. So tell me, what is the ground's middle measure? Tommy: 0.684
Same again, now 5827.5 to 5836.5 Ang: 0.615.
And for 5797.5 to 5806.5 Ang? 0.701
